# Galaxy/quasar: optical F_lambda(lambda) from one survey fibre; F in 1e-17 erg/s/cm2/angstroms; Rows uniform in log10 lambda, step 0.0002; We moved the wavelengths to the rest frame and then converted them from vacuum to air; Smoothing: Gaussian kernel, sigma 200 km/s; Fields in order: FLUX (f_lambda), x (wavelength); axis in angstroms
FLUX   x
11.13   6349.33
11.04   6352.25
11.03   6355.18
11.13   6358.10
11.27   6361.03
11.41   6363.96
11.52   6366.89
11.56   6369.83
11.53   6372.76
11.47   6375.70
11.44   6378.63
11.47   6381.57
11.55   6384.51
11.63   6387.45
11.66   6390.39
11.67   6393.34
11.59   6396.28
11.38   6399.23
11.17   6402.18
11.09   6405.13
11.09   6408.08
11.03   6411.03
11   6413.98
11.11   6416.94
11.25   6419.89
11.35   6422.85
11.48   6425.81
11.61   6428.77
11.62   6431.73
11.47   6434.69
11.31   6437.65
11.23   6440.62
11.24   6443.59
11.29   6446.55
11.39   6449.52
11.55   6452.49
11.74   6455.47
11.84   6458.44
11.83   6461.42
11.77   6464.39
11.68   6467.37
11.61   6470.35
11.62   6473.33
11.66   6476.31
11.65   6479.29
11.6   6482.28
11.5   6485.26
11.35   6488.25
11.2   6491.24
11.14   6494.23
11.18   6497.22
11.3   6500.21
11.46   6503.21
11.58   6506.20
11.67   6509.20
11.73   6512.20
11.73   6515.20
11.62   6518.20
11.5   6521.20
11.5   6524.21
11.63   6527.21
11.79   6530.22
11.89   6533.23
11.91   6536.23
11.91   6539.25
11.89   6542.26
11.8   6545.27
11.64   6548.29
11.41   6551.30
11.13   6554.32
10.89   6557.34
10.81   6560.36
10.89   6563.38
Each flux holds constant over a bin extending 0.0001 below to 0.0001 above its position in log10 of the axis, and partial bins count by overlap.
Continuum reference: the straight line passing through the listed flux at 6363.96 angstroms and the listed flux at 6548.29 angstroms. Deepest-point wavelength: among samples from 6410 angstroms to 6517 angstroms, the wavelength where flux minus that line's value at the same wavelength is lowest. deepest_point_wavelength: 6413.98 angstroms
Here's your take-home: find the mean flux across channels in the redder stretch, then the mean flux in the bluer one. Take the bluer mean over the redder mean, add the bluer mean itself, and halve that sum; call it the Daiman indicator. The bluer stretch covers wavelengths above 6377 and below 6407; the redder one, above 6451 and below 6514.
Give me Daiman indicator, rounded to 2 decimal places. 6.23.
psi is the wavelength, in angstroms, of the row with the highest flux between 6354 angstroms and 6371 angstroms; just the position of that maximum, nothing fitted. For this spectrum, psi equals 6369.83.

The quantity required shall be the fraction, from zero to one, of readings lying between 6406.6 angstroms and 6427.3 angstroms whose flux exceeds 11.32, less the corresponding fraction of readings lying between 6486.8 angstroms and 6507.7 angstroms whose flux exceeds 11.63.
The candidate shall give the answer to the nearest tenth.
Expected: 0.3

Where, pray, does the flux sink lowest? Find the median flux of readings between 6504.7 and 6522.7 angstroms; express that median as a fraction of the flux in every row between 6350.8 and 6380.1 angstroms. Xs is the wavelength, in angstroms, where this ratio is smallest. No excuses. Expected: 6369.83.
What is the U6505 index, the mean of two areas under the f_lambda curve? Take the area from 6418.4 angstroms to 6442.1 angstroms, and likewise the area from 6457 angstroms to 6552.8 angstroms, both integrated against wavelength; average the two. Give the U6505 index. 692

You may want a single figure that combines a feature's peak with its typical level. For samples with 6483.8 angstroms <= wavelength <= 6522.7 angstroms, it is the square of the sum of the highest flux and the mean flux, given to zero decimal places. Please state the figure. 538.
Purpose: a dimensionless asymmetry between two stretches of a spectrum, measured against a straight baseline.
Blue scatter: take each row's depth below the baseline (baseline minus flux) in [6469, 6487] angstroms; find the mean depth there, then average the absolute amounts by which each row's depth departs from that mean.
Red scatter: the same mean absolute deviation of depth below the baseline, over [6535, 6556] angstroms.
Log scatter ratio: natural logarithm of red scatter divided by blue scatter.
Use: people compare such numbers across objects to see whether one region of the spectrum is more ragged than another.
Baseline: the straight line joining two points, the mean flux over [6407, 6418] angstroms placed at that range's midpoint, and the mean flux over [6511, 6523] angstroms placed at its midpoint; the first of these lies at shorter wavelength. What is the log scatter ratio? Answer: 1.5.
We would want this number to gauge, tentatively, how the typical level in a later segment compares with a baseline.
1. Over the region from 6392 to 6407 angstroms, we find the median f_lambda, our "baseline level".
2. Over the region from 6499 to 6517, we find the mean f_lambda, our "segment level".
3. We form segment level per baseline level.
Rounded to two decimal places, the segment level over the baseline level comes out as 1.02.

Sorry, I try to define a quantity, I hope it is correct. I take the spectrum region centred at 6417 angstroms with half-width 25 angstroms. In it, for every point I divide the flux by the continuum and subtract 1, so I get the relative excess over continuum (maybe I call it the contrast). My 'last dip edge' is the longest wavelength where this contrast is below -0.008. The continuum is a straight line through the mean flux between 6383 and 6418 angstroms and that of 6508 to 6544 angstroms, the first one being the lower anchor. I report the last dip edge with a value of 6440.62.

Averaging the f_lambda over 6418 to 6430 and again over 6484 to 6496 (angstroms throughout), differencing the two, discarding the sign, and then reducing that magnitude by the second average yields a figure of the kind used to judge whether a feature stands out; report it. -11.2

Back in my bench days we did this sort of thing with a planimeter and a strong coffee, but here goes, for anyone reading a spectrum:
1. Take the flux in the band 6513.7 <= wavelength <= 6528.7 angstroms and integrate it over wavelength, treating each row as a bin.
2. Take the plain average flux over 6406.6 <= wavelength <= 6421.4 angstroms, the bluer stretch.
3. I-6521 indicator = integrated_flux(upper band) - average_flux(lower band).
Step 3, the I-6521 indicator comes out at 163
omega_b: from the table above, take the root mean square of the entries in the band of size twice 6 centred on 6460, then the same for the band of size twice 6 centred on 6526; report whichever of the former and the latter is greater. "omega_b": 11.80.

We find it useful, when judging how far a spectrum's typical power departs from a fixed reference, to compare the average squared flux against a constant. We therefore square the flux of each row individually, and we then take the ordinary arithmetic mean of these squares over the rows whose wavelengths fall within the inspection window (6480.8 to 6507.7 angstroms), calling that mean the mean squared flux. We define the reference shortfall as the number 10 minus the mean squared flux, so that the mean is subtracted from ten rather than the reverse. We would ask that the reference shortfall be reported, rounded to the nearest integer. -119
